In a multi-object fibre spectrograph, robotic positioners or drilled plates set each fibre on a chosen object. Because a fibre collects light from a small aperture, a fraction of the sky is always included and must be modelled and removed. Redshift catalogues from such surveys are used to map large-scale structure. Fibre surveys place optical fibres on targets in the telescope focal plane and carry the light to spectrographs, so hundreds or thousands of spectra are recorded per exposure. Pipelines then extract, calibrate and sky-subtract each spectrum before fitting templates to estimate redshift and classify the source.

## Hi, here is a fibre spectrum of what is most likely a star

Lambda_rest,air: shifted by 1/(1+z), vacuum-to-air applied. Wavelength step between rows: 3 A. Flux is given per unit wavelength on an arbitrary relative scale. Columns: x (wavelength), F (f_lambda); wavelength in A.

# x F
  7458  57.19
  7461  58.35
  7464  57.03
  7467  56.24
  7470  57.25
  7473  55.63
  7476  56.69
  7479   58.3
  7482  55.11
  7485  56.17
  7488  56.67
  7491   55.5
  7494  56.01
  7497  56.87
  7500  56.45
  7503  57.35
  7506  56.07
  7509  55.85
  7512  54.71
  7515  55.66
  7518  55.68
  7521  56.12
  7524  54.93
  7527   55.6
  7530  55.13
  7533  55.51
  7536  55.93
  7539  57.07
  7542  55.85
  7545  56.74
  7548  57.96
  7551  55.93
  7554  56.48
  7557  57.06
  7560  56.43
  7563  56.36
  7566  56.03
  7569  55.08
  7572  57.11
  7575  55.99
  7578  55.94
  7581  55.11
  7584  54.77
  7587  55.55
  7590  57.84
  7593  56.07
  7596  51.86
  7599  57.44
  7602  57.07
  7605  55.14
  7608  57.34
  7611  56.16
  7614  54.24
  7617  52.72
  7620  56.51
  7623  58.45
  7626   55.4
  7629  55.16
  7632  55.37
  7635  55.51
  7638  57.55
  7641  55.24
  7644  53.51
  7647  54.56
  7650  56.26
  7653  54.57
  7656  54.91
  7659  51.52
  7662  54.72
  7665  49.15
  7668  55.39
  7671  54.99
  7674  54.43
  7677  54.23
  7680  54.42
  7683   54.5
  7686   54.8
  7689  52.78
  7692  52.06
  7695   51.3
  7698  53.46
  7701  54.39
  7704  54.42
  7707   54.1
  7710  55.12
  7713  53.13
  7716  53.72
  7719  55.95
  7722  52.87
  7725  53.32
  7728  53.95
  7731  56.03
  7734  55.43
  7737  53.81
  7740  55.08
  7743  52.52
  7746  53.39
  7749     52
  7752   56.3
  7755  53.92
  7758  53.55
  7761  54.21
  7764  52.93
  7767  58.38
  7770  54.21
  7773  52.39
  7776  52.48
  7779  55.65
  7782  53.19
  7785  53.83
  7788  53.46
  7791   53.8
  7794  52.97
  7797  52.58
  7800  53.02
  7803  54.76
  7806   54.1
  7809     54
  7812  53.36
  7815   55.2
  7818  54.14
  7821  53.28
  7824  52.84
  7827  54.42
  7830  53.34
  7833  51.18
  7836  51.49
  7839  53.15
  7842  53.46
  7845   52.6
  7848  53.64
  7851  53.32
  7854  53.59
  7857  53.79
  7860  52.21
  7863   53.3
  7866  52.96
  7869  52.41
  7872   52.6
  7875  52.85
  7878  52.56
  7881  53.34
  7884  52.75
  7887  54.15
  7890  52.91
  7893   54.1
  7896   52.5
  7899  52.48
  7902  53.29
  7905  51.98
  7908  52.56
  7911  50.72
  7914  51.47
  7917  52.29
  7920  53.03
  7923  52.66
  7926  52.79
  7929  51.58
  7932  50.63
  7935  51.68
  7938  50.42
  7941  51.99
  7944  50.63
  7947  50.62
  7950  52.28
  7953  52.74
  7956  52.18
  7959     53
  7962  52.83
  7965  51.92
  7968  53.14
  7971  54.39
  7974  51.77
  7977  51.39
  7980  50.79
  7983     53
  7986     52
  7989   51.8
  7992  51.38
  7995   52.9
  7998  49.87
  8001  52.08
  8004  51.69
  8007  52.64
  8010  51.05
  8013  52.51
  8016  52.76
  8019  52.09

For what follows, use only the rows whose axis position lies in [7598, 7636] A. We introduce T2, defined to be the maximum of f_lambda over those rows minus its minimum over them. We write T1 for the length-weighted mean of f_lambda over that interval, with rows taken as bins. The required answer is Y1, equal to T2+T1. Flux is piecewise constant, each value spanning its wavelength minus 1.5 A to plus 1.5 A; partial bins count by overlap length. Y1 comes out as 62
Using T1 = 56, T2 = 5.7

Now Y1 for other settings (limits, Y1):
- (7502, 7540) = 58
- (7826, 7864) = 56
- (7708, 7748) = 58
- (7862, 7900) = 55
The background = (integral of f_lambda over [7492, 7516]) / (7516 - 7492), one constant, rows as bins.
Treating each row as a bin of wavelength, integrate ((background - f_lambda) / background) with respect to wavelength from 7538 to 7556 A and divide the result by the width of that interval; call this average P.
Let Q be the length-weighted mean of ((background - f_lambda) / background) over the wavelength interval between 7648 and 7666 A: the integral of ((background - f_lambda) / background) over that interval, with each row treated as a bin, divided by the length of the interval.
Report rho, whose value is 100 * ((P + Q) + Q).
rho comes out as 7.7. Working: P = -0.01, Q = 0.044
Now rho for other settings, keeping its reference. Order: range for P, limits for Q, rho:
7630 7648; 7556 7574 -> 0.7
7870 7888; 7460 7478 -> 2.9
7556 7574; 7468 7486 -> -1.8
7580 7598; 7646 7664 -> 8.1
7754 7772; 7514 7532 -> 5.0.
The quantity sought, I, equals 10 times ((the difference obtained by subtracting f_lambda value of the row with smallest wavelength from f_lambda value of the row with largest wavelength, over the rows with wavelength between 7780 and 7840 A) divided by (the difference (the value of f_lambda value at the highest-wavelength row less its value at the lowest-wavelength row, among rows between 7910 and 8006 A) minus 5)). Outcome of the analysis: 0.1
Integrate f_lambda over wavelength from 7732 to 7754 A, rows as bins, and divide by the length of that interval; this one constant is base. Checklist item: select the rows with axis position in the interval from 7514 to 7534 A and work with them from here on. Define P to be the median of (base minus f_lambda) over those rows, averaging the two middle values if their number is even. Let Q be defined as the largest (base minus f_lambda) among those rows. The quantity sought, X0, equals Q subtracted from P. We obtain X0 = -0.67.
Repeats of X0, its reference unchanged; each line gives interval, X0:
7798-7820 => -1.08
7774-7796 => -0.98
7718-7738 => -1.08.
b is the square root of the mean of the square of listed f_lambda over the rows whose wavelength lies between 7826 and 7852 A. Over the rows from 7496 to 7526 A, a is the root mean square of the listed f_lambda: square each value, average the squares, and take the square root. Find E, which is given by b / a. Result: 0.946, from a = 56.0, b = 53.0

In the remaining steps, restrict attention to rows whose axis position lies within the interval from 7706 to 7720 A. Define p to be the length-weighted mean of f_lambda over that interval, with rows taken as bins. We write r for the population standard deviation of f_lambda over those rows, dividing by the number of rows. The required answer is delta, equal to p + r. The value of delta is 55.4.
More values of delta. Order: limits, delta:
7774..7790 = 54.7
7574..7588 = 55.9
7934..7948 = 51.7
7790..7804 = 54.1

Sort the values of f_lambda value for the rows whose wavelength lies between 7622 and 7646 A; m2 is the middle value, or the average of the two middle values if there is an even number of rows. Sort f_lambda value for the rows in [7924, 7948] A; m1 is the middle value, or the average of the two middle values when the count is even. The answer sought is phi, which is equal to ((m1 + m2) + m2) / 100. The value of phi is 1.62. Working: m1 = 51.1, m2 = 55.4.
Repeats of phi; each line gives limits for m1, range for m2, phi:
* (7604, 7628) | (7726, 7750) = 1.64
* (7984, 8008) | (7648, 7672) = 1.62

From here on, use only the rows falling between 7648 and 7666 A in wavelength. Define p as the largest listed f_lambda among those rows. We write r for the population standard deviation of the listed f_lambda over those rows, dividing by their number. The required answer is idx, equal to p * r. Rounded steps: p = 56.26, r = 2.42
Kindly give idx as 136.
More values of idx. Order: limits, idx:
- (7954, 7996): 49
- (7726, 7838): 81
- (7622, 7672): 118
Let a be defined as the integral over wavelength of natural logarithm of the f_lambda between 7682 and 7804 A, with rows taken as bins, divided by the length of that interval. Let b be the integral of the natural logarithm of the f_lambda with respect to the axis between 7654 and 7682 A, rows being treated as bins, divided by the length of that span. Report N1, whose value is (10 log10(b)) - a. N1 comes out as 2.02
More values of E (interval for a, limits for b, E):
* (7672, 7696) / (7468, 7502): 1.053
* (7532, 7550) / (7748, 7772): 0.964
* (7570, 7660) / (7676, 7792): 0.973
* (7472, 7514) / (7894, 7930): 0.930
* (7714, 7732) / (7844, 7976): 0.967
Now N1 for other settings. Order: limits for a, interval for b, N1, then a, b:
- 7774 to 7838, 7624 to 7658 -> 2.05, 3.98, 4.01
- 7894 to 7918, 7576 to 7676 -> 2.08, 3.95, 4.01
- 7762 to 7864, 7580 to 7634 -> 2.06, 3.98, 4.02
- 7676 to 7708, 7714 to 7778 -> 2.03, 3.98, 3.99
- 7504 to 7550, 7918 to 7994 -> 1.94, 4.02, 3.95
